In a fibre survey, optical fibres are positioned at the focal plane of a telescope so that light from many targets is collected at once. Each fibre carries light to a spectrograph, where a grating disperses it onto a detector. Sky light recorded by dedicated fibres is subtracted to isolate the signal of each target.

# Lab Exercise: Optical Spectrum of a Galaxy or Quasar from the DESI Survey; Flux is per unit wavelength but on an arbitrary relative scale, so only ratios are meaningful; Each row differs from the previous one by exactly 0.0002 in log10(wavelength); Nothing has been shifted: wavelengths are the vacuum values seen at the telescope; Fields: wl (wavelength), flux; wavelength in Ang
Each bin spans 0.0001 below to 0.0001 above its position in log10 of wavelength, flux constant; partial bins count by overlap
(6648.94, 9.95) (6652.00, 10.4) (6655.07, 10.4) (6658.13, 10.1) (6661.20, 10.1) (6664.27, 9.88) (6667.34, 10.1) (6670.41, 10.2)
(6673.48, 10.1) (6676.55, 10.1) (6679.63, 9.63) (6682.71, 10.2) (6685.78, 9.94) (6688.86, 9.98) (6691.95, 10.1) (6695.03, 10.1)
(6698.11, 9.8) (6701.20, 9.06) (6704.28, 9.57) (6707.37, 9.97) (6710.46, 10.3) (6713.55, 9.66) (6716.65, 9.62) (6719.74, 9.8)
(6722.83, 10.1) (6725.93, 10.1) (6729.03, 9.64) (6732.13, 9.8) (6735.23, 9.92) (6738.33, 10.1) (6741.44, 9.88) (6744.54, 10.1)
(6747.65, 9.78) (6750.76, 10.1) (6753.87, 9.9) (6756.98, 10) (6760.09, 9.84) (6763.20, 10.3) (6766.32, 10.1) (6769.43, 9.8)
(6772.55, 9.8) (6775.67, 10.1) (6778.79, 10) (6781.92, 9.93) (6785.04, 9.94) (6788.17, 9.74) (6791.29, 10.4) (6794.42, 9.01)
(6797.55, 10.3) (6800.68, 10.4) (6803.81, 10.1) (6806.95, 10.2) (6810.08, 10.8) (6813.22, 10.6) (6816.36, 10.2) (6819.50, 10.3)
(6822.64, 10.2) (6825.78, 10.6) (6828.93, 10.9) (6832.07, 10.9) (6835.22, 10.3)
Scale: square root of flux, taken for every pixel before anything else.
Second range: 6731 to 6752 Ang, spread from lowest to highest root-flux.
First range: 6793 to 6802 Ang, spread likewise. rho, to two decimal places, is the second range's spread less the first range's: -0.17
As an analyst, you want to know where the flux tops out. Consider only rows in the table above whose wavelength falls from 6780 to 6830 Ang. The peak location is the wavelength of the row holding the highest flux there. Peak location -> 6828.93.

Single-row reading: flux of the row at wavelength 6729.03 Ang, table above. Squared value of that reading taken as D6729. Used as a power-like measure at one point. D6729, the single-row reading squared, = 93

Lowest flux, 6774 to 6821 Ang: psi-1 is 9.01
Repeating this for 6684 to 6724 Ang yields 9.06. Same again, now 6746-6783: 9.78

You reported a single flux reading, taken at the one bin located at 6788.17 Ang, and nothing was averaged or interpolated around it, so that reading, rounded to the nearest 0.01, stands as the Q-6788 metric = 9.74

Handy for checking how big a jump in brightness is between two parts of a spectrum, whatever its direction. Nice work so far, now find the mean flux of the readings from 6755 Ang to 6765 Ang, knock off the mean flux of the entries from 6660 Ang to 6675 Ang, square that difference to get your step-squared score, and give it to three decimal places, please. 0.001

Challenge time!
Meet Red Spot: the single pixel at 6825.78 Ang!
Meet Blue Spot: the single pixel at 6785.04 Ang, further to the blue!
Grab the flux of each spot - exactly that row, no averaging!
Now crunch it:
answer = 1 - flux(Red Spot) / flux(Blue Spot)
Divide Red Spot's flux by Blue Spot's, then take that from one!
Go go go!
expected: -0.07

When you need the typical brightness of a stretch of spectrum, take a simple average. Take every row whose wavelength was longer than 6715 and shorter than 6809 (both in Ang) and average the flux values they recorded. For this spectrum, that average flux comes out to 10.0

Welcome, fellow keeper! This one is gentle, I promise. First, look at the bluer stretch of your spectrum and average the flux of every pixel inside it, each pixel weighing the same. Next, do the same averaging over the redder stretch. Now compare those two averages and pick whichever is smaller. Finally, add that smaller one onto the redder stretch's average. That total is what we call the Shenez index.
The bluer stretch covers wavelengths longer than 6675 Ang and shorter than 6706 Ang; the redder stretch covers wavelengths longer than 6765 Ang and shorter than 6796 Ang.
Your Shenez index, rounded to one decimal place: 19.7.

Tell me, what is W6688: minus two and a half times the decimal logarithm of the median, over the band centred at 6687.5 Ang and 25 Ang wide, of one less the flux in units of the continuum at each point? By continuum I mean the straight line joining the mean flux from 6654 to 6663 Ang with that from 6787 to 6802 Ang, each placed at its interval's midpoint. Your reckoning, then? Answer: 5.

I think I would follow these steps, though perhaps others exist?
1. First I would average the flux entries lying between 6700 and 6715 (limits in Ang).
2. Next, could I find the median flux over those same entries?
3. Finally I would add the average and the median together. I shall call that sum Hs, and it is 19.4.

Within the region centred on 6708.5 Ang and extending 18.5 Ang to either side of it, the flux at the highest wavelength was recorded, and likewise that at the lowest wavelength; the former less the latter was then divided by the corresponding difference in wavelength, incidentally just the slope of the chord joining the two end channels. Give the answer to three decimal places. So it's 0.000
